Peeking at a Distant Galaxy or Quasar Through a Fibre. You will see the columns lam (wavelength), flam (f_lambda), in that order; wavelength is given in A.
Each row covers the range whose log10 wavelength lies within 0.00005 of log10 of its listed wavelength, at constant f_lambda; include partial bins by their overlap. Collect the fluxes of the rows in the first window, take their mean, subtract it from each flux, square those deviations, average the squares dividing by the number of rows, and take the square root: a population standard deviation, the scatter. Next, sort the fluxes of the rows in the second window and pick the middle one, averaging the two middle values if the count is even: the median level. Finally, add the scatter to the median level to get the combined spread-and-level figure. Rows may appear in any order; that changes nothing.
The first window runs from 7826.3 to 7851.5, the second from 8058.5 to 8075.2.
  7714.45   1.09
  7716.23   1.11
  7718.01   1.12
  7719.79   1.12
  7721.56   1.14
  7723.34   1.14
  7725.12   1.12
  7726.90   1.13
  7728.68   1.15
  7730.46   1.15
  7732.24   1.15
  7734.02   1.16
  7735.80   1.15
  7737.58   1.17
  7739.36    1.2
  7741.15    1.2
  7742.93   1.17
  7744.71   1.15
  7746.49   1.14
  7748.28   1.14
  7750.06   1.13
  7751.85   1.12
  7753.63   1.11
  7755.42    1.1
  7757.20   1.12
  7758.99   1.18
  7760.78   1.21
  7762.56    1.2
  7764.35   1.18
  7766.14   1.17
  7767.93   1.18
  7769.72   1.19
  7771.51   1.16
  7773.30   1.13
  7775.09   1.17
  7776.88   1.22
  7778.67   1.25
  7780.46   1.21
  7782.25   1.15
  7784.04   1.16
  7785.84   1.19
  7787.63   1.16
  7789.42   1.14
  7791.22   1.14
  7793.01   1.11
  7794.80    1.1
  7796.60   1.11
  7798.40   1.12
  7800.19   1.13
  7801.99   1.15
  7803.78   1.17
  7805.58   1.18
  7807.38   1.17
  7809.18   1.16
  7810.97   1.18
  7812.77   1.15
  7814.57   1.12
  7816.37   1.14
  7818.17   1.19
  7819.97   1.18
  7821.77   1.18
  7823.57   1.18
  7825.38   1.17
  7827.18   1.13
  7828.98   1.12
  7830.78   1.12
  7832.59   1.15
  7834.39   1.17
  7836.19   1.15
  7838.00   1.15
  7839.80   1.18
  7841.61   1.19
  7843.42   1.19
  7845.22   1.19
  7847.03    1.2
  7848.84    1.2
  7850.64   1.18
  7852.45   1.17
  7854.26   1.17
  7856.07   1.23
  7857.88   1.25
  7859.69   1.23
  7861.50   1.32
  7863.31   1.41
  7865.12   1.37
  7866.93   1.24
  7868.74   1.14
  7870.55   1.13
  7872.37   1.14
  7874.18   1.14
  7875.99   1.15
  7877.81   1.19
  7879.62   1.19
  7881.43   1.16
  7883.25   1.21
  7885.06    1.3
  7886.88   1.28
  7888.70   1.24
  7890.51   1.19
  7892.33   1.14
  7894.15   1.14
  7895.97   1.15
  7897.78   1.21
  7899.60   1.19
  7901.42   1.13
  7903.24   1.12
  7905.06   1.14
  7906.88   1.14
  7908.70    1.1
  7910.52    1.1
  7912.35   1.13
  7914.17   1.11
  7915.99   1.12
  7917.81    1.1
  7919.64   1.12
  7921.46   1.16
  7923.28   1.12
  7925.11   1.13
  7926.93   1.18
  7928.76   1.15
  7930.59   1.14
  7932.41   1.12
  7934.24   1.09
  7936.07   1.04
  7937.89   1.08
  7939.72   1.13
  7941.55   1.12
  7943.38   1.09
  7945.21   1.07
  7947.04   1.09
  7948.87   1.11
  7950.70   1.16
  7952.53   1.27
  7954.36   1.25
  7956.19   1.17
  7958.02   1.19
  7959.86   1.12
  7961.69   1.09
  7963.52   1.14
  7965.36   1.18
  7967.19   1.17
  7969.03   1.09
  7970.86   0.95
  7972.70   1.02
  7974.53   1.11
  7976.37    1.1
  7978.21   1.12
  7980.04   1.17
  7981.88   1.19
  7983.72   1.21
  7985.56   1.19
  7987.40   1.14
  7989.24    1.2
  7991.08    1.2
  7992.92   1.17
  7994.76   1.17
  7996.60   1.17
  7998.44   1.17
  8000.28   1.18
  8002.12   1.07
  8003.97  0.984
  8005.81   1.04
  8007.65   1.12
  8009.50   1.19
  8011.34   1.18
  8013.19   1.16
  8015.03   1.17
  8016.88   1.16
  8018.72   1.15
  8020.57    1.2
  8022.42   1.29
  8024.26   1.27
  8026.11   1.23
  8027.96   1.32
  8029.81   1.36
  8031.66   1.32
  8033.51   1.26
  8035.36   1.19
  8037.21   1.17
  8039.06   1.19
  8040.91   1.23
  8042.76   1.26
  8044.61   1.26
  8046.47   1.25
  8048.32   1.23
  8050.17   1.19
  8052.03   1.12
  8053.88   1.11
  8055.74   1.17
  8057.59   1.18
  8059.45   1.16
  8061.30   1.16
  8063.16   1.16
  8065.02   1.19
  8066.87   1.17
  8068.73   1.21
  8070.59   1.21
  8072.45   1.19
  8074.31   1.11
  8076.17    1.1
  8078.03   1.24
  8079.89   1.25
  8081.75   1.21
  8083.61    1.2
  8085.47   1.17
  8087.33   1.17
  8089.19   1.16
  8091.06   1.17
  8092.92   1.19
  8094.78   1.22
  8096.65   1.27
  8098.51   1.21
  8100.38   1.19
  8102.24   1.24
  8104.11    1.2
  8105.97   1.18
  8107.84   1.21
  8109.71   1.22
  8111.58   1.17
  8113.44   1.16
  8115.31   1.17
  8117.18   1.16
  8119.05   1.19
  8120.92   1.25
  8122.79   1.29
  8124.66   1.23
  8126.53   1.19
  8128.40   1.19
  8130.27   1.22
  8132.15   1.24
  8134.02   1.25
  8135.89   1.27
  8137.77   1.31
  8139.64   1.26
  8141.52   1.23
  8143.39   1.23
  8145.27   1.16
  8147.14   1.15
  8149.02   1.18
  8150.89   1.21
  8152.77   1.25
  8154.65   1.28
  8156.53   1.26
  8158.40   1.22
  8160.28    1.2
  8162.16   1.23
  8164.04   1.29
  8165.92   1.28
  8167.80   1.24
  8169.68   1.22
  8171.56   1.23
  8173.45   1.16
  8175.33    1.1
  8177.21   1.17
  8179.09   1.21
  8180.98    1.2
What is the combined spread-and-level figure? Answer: 1.20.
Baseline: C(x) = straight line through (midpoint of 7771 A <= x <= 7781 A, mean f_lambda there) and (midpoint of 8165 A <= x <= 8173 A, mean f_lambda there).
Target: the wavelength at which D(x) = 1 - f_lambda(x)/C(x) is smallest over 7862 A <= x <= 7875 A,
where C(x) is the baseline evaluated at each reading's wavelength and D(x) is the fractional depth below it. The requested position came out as 7863.31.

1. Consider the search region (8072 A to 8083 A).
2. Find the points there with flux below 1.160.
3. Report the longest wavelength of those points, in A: 8076.17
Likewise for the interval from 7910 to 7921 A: 7919.64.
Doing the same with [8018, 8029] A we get 8018.72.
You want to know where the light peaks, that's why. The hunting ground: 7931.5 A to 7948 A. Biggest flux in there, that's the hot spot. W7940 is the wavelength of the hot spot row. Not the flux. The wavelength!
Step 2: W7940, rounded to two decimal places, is 7939.72 A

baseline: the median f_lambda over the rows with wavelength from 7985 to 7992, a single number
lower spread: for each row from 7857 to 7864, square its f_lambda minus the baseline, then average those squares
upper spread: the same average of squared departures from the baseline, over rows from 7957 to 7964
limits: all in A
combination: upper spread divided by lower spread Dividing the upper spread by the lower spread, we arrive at 0.3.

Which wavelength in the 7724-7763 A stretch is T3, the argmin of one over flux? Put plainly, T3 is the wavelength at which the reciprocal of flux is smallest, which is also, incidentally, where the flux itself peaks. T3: 7760.78 A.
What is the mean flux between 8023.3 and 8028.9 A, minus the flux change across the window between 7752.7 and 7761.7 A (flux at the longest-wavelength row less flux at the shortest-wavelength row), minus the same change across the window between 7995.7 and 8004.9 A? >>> 1.36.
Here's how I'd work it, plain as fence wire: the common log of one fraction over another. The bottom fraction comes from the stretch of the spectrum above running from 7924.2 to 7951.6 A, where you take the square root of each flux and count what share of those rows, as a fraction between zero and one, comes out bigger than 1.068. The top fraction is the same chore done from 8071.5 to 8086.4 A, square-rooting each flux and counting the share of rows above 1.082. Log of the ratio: 0.49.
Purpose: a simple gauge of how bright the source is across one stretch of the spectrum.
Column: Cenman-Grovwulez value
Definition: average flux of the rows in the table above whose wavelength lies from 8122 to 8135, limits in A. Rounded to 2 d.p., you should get 1.23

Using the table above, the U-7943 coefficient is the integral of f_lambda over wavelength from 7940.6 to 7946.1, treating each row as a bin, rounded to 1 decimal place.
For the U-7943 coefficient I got 6.0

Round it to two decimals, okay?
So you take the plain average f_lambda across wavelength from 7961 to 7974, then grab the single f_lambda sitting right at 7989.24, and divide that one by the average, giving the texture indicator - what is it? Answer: 1.10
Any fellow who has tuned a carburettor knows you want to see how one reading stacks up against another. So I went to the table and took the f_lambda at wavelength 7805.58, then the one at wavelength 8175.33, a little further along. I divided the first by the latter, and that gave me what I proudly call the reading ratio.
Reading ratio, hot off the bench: 1.07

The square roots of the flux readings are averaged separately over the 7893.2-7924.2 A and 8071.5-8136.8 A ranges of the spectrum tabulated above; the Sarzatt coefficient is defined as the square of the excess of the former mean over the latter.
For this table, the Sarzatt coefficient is 0.0010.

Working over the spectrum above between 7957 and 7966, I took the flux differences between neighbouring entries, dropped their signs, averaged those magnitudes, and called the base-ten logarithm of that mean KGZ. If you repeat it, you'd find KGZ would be -1.3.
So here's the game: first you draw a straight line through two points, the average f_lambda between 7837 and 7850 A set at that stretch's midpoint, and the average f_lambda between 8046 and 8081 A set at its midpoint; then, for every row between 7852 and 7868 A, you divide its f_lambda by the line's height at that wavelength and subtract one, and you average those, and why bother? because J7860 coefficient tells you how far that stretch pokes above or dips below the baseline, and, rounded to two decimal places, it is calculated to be 0.07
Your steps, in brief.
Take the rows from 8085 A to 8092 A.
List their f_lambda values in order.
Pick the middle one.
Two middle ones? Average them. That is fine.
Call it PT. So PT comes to 1.17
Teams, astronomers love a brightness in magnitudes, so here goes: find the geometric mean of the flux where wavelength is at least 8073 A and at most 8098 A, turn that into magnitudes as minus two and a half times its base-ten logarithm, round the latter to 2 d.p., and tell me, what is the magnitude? -0.19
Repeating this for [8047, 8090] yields -0.18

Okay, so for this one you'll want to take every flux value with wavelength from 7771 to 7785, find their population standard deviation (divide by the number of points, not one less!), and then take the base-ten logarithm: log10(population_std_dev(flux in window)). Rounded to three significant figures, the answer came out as -1.42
